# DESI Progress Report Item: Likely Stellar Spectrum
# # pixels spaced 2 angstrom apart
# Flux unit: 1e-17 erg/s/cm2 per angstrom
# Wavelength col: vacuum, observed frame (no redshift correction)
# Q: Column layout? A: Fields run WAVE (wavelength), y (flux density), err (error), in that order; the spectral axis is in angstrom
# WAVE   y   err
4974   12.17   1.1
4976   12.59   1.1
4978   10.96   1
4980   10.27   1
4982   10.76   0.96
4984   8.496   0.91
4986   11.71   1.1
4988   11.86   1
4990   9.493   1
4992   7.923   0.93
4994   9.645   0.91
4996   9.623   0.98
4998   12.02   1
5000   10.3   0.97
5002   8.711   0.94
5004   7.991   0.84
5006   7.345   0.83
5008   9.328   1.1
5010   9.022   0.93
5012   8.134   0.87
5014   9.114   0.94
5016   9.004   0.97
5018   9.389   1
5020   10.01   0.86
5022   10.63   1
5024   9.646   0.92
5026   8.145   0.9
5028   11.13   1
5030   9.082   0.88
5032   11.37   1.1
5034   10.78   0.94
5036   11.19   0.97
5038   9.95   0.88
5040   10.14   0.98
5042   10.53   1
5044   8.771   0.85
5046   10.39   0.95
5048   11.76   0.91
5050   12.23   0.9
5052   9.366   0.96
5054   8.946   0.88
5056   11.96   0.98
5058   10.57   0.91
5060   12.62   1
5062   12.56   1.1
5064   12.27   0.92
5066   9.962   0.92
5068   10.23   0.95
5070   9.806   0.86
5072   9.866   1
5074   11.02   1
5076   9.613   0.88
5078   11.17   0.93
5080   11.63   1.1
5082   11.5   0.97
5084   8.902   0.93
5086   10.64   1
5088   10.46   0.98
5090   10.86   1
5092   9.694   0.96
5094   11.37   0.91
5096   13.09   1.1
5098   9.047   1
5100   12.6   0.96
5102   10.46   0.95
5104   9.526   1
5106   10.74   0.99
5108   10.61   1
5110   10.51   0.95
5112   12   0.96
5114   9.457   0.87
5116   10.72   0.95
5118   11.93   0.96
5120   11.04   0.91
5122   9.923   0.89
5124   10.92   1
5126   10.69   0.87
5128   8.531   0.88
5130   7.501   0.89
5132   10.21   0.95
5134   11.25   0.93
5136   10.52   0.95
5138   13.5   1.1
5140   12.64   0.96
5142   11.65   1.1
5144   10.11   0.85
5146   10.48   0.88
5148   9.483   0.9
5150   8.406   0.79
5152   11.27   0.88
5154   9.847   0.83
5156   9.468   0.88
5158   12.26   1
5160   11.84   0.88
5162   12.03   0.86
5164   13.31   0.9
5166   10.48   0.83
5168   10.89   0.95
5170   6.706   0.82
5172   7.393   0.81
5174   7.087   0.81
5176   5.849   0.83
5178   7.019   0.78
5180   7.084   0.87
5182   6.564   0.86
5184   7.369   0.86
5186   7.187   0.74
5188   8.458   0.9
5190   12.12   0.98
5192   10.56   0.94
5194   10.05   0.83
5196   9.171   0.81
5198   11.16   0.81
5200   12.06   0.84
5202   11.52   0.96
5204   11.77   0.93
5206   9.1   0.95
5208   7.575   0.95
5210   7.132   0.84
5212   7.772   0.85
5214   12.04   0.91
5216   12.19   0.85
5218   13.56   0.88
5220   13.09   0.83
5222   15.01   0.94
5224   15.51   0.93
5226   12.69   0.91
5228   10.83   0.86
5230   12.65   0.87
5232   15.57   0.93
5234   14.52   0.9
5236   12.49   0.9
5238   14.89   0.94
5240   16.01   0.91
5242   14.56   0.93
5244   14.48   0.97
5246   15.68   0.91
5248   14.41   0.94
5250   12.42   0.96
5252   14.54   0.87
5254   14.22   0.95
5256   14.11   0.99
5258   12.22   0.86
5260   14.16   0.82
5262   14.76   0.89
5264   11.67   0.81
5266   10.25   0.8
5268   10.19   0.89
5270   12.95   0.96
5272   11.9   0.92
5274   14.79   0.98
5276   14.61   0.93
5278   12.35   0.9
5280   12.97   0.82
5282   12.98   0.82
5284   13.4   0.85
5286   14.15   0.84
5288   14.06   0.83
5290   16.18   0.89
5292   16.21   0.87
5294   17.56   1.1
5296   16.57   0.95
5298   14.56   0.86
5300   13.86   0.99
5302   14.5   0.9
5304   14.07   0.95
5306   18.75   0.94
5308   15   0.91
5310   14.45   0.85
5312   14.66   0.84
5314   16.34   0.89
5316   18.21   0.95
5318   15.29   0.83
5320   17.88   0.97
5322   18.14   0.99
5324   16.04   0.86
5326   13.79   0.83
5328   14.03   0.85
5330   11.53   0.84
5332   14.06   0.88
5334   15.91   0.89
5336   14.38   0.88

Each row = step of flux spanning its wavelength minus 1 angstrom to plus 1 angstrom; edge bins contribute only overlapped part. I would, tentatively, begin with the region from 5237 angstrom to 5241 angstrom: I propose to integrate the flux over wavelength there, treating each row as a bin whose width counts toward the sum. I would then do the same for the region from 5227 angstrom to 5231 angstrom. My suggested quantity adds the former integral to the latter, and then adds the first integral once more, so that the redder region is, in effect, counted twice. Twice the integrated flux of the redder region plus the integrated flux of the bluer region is 171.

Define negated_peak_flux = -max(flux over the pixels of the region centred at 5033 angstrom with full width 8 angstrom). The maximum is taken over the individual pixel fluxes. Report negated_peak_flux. -11.4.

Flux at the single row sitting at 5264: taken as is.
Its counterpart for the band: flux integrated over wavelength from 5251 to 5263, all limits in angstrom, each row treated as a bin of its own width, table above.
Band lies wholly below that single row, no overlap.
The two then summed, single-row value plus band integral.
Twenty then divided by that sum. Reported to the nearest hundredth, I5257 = 0.11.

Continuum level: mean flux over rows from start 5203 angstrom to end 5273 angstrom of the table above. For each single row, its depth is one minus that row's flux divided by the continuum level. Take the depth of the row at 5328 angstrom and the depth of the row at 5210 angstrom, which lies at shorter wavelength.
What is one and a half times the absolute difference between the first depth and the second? 0.81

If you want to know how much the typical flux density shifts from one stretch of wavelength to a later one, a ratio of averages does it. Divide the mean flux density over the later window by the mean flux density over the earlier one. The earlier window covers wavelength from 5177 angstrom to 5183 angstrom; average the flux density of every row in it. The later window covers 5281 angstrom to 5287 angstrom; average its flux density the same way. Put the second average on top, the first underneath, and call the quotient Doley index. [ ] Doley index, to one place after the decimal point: 2.0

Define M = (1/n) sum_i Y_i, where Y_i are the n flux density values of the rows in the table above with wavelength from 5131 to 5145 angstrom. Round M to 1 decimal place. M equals 11.4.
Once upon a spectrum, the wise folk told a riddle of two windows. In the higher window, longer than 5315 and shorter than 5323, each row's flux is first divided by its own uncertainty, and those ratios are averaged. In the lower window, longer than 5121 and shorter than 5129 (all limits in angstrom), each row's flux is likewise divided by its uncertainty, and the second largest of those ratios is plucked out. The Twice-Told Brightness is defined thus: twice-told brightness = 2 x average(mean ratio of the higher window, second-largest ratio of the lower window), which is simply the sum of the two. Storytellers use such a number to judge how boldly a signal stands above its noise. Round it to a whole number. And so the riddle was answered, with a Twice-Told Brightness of 30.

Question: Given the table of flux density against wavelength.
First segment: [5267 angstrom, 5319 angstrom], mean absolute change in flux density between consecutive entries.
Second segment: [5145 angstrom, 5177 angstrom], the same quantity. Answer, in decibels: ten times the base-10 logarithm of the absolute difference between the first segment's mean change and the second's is -22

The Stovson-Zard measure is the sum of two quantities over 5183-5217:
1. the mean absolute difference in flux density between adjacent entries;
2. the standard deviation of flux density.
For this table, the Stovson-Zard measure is 3.3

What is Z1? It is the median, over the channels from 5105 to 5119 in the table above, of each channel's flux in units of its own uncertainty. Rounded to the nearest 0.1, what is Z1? 11.1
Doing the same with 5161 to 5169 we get 13.3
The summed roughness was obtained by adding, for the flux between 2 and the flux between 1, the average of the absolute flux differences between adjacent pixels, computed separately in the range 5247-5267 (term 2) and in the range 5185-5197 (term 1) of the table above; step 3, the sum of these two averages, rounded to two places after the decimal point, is 3.07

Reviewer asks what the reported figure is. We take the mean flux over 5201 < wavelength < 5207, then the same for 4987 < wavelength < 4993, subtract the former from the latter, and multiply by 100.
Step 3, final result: -104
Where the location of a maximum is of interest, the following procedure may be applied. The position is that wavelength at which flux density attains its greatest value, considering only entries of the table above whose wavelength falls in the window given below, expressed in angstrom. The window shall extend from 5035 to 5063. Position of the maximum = 5060 angstrom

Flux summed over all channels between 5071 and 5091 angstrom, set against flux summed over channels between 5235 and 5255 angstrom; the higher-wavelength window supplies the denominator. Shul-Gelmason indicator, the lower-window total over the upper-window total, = 0.74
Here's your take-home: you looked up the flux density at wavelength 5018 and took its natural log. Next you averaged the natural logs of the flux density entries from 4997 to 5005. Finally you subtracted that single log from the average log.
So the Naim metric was 0.03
